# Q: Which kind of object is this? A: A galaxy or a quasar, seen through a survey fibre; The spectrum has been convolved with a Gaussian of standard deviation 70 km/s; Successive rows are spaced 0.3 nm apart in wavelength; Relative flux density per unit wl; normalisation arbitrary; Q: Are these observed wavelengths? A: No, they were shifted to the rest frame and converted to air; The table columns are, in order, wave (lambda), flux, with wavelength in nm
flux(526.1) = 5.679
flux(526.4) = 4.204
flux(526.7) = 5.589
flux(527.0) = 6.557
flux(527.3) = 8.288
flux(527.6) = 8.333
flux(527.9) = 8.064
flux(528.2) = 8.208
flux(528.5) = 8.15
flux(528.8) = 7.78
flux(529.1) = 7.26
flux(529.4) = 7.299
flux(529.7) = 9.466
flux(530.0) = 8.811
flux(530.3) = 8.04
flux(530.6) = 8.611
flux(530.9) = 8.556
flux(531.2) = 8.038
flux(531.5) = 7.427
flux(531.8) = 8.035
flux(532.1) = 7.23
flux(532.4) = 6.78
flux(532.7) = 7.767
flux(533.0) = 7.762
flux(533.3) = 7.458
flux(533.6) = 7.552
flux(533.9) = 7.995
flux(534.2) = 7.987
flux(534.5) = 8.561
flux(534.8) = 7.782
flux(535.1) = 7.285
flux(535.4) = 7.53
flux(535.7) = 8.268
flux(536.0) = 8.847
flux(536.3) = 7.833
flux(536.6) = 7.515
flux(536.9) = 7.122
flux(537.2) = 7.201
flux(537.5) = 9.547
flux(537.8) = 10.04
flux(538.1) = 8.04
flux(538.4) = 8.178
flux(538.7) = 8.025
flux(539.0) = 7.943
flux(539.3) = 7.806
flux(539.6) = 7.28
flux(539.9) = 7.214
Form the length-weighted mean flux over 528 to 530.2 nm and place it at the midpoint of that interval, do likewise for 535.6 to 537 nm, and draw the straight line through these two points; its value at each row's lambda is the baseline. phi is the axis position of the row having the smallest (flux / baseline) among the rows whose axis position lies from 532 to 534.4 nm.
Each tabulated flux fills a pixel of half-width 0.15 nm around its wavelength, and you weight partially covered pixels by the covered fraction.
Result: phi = 532.4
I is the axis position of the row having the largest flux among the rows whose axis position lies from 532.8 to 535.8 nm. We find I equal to 534.5 nm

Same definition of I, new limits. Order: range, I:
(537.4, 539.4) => 537.8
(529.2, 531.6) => 529.7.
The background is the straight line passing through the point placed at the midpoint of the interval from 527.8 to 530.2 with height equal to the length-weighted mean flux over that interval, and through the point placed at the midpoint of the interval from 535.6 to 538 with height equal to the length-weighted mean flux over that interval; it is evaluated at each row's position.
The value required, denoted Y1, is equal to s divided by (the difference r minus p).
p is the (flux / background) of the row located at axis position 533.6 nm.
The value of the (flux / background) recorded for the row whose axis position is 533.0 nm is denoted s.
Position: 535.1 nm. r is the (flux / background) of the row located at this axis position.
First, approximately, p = 0.92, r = 0.88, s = 0.95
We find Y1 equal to -26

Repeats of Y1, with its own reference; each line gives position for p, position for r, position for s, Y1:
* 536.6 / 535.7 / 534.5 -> 11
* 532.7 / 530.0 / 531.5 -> 7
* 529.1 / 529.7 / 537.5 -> 4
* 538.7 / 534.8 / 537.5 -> -58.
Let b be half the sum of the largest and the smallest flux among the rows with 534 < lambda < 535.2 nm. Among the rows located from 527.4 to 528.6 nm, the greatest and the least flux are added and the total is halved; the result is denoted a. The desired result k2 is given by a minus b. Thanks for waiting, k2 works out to 0.28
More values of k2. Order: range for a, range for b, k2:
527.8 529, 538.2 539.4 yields 0.00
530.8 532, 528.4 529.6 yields 0.29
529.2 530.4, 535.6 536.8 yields 0.20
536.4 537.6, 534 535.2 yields 0.41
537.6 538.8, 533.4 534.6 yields 0.98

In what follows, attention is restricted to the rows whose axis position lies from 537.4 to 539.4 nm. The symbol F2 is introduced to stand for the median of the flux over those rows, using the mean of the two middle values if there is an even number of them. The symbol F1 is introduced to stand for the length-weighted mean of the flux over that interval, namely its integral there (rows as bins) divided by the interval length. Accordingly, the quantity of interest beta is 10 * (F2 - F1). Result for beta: -4.6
